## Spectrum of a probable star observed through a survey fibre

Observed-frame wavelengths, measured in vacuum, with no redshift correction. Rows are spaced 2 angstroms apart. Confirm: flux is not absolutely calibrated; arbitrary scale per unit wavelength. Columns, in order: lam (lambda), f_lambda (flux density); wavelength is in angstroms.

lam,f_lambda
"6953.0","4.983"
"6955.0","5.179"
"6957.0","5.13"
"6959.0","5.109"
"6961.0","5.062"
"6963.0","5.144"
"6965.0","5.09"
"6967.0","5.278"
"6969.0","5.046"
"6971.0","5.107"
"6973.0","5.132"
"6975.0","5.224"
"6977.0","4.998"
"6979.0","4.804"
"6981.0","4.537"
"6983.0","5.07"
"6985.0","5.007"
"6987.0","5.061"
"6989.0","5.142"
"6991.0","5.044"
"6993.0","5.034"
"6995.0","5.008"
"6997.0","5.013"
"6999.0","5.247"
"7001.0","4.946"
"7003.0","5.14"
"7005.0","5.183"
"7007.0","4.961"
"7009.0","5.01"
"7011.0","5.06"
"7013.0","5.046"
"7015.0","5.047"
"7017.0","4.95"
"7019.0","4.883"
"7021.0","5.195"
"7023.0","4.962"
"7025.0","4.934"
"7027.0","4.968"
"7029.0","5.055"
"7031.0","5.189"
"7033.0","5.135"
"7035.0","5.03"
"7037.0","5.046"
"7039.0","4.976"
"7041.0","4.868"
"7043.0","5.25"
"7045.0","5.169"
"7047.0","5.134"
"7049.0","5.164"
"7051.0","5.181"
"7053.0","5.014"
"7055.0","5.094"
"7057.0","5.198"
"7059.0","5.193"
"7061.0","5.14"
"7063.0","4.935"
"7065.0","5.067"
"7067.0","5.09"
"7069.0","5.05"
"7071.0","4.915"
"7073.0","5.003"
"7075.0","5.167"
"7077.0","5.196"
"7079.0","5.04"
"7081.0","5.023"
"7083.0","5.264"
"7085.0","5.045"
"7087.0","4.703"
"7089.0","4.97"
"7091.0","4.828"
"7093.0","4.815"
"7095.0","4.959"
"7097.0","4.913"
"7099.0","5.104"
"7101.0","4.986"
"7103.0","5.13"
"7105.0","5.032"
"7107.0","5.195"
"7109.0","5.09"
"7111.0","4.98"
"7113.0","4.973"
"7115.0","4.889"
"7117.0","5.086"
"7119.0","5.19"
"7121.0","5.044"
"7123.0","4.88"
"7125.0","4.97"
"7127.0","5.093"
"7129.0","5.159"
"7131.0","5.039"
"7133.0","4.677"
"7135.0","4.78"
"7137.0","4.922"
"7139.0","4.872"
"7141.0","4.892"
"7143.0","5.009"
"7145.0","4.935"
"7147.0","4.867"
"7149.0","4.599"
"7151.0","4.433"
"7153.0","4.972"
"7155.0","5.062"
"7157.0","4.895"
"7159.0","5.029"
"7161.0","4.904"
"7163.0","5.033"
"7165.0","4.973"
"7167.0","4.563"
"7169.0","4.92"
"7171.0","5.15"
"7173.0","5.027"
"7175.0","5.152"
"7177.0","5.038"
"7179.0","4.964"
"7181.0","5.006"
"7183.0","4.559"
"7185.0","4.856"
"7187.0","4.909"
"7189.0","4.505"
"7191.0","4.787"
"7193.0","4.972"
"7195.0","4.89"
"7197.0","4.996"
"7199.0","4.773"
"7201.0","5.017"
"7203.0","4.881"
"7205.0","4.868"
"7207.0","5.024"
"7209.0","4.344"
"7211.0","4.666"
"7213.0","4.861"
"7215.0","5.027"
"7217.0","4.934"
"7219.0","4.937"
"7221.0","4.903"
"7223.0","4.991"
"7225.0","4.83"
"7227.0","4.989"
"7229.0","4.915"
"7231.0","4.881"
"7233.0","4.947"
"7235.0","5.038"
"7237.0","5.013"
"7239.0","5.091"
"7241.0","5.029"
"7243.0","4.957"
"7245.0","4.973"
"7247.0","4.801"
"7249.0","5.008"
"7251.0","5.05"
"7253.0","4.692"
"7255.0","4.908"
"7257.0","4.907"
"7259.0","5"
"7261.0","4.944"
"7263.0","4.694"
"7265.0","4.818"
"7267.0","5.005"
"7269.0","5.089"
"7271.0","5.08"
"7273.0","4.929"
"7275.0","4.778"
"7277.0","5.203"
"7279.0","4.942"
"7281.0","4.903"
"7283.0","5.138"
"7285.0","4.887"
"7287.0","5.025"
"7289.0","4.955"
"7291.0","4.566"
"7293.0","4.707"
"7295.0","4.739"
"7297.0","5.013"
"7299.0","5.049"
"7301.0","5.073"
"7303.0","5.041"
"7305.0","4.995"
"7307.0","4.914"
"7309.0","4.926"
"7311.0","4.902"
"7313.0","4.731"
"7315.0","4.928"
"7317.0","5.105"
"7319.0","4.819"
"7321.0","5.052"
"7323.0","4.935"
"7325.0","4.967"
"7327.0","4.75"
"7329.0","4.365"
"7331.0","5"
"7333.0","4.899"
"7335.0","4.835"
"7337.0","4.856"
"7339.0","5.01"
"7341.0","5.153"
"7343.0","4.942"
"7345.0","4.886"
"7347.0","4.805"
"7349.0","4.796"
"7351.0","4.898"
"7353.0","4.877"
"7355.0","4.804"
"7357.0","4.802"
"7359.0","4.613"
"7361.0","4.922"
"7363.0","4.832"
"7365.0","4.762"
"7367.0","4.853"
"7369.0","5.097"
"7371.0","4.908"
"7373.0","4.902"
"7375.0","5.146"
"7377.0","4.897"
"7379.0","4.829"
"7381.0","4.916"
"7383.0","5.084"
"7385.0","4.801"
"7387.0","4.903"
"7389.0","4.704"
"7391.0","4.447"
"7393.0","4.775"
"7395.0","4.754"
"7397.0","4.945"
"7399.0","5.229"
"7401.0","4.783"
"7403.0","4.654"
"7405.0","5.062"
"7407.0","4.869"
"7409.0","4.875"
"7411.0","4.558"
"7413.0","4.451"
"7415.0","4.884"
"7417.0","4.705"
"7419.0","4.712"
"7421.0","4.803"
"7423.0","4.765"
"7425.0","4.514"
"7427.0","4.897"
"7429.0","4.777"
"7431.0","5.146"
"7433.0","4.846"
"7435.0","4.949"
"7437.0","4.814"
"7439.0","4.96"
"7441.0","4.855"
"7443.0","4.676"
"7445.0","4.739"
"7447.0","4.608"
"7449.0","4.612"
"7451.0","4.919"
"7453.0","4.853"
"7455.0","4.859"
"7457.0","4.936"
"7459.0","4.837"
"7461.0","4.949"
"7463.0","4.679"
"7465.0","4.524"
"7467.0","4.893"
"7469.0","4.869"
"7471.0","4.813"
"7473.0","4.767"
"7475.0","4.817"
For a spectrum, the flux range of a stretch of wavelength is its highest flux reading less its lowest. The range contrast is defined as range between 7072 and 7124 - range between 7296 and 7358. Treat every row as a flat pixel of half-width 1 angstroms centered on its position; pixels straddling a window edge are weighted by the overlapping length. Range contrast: -0.2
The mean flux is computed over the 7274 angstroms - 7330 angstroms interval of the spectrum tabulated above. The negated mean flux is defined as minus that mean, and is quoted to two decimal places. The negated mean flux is -4.91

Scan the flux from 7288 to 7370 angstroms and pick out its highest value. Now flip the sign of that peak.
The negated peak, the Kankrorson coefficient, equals -5.15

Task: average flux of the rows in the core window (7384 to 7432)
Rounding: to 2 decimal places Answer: 4.79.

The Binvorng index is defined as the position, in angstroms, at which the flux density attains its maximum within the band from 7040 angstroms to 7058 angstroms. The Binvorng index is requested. 7043.0 angstroms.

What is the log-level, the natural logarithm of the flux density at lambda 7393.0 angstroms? 1.56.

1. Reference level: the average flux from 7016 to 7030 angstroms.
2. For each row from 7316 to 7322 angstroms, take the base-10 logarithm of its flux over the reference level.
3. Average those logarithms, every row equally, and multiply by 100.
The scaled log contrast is 0.0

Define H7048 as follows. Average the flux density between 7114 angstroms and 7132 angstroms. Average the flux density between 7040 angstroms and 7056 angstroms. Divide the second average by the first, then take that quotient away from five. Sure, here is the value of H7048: 3.99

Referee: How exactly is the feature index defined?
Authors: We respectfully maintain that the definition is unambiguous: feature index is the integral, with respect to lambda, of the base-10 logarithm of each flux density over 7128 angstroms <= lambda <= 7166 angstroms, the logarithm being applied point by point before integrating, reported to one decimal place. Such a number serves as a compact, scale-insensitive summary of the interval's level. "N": 26.2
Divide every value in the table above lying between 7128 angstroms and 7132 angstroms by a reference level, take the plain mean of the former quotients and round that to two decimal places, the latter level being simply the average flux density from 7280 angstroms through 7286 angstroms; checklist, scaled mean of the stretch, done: 1.02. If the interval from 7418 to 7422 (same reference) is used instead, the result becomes 0.96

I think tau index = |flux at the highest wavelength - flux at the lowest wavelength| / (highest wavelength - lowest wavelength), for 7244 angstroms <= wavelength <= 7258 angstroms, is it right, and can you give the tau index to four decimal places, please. 0.0055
